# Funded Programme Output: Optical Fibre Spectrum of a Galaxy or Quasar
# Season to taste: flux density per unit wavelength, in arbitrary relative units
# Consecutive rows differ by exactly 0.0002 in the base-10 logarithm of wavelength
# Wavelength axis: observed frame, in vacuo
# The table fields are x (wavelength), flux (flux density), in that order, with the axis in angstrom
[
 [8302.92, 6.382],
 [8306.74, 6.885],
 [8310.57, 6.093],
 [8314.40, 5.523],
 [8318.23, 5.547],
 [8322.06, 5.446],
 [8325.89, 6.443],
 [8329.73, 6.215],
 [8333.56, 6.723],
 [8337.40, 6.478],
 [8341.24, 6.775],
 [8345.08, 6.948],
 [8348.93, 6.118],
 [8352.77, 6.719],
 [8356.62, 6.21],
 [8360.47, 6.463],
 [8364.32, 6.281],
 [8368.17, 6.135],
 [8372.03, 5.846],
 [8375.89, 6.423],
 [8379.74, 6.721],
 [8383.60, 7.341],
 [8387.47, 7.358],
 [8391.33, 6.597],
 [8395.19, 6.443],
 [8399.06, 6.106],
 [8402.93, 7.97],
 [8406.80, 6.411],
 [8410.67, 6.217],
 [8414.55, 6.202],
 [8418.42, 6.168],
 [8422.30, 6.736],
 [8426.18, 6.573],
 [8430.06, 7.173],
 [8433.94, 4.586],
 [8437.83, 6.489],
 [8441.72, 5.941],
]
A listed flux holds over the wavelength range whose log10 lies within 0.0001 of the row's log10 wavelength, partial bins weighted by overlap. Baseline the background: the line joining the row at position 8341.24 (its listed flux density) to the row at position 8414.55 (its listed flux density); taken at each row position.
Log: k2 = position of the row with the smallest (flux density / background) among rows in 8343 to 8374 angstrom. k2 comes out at 8372.03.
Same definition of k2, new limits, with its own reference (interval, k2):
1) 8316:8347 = 8322.06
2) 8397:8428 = 8399.06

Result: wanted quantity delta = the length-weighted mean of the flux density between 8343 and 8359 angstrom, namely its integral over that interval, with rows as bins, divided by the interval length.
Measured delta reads 6.5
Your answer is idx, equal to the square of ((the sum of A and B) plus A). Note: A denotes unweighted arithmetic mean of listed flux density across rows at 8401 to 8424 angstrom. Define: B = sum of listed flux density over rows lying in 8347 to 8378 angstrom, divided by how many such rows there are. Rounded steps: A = 6.6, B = 6.27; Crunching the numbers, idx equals 381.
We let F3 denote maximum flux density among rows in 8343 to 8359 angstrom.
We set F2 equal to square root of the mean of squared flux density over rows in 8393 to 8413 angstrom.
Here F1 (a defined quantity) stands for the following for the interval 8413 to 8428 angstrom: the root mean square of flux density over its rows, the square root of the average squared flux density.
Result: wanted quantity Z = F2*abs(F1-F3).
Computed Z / 3.5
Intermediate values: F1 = 6.4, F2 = 6.664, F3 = 6.948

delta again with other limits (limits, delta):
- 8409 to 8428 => 6.4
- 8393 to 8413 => 6.6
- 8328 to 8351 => 6.5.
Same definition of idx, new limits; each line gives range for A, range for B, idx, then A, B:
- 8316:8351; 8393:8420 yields 365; 6.3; 6.50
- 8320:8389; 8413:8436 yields 369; 6.5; 6.24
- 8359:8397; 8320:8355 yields 382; 6.6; 6.43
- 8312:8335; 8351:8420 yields 342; 6.0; 6.53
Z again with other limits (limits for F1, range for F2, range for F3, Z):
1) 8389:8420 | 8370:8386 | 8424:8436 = 4.2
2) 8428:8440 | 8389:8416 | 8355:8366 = 1.9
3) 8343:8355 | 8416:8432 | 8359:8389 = 5.0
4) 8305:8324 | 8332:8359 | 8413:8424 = 5.3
